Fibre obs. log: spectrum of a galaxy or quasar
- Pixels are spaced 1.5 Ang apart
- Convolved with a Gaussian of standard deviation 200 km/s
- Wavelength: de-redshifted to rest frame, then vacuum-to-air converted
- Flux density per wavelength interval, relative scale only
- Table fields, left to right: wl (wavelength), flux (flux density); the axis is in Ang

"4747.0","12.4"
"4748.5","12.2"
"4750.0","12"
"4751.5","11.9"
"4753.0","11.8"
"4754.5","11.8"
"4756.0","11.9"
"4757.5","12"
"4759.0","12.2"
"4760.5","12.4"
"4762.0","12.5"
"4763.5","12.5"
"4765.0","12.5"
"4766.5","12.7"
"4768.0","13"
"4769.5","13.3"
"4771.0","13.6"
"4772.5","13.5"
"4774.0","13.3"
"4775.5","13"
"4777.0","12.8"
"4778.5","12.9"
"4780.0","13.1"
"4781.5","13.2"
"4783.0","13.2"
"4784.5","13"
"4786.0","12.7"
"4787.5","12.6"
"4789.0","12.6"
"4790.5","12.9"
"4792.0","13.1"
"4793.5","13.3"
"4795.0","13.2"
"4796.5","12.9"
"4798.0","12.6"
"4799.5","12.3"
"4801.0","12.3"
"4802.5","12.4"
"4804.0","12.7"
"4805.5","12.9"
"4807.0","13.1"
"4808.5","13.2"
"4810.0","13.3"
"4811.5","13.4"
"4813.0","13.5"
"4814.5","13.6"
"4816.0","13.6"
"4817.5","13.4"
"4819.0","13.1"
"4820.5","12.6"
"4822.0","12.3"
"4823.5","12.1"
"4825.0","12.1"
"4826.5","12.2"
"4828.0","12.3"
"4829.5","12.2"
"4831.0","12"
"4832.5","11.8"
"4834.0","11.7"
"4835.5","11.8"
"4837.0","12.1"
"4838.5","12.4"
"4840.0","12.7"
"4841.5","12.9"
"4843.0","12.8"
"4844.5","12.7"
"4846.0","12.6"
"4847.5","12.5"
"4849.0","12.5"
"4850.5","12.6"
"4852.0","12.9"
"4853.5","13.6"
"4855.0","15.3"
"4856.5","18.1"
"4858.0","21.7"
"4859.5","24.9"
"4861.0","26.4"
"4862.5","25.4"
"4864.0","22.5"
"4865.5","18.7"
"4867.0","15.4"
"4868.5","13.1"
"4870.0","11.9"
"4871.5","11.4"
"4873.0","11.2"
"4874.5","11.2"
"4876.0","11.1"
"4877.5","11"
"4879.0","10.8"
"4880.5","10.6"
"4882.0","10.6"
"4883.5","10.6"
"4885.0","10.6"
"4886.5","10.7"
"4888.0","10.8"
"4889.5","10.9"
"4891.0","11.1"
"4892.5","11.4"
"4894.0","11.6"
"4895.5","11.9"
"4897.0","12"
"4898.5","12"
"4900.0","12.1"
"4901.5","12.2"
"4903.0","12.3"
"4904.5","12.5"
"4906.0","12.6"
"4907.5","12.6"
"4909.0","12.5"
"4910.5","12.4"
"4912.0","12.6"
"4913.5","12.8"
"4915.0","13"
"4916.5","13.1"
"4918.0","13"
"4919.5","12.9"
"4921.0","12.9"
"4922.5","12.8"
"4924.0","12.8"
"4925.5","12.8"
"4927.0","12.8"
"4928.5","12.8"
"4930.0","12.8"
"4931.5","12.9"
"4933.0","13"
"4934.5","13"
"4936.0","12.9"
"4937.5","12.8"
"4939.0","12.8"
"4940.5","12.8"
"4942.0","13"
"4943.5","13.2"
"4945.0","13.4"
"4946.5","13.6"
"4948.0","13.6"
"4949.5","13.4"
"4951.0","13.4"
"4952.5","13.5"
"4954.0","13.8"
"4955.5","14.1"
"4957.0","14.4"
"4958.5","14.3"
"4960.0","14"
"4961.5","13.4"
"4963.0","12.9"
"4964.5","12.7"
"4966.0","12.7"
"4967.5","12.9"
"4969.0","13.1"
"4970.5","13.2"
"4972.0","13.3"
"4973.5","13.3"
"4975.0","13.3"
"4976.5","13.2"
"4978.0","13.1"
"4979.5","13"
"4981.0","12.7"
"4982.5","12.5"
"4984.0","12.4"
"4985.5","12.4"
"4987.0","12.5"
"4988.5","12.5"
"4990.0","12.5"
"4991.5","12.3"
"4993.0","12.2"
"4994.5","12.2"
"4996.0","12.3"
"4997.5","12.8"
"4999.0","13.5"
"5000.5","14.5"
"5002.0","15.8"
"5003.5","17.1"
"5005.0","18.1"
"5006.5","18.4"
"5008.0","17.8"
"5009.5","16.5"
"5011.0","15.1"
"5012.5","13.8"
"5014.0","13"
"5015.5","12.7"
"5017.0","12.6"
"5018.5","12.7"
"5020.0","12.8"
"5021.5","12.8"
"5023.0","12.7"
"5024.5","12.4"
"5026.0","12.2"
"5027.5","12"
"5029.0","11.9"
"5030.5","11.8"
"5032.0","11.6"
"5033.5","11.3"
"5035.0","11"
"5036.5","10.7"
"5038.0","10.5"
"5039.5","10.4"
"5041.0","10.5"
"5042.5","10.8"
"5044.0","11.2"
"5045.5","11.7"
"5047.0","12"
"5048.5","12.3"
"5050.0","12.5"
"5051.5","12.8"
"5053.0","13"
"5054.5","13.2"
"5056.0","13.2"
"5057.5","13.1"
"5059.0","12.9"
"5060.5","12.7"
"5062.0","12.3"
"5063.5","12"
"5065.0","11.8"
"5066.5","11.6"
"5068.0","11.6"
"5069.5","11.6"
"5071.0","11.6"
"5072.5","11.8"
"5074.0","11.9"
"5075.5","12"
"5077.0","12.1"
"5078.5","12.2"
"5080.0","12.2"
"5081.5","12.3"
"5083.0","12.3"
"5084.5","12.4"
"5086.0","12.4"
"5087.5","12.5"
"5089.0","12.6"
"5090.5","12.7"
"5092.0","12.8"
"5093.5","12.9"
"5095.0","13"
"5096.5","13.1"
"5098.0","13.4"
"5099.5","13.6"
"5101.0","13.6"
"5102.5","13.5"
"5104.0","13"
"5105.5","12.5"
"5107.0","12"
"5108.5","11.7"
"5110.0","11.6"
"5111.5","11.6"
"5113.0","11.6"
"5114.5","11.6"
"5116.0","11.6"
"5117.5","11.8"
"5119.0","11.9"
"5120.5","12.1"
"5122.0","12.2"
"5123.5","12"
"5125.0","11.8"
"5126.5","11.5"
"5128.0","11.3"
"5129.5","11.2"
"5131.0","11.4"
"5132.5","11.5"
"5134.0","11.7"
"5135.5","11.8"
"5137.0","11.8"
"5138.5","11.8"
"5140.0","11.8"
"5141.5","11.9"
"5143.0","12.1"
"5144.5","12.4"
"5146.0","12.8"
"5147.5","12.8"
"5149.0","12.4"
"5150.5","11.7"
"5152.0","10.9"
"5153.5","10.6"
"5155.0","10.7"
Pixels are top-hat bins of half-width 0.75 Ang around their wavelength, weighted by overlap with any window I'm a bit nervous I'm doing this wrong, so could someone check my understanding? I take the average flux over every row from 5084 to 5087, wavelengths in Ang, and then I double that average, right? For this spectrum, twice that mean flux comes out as 24.8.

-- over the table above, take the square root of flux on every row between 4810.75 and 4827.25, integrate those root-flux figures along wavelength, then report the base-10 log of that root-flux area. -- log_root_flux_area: 1.77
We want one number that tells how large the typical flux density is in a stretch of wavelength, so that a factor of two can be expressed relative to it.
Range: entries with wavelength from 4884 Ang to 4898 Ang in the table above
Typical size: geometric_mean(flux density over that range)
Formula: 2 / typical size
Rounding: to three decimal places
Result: 0.178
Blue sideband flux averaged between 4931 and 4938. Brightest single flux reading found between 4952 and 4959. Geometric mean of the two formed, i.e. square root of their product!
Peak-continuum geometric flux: 13.6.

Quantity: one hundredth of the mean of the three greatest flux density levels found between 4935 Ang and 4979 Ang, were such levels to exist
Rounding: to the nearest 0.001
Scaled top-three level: 0.143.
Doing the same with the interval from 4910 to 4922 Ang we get 0.130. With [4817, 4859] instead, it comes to 0.184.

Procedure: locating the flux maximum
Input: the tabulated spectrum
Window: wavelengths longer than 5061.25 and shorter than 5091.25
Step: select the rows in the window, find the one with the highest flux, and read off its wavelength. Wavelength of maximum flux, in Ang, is 5090.5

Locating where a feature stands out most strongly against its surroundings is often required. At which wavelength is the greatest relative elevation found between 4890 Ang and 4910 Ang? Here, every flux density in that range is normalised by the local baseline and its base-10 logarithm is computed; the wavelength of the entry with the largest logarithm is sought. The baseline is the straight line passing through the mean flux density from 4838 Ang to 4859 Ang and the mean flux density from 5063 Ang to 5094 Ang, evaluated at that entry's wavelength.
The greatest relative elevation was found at 4907.5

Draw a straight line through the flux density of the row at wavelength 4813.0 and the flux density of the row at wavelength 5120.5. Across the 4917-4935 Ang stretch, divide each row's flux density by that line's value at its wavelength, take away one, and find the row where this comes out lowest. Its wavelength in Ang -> 4922.5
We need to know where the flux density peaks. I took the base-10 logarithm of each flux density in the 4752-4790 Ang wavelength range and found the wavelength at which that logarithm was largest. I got 4771.0 Ang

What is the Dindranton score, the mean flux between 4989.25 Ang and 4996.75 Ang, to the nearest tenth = 12.3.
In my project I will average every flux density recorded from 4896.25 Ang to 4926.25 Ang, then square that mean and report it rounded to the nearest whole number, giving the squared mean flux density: 159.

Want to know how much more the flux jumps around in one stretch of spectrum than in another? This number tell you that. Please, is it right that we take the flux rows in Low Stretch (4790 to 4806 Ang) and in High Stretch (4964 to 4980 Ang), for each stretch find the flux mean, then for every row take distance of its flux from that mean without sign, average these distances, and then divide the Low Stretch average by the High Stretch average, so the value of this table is 1.6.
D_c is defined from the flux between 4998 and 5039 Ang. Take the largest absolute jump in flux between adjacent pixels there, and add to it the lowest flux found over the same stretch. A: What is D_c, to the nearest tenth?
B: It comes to 11.9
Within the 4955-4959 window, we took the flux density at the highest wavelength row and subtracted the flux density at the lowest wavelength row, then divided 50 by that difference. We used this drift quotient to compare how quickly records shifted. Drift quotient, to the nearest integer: 250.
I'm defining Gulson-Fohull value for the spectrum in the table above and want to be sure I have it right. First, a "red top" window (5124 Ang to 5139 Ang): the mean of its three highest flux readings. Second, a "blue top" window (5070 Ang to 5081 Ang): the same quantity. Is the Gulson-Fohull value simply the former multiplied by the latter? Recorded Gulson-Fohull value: 144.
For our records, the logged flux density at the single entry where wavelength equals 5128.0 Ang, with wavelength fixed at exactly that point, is 11.3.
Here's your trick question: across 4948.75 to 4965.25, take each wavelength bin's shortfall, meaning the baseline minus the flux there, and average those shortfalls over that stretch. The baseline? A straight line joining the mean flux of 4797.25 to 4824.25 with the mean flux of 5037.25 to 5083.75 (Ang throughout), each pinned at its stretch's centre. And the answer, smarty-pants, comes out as -1.2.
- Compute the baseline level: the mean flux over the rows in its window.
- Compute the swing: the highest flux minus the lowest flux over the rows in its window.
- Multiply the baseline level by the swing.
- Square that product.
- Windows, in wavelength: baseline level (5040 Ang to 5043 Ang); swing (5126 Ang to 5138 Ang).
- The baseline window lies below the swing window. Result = 41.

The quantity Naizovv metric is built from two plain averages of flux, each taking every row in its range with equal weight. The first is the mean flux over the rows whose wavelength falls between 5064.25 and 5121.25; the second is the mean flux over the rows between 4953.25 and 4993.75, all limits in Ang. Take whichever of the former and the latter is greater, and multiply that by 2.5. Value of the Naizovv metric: 32.7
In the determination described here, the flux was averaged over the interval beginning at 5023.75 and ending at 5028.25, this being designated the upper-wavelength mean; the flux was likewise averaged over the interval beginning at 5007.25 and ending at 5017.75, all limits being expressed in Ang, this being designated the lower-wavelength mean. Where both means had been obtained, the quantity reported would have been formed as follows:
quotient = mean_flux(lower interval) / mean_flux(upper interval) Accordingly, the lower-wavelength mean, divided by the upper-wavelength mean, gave 1.19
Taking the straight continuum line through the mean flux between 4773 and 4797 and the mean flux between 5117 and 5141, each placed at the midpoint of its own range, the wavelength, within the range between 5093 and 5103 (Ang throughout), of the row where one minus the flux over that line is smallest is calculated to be 5101.0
